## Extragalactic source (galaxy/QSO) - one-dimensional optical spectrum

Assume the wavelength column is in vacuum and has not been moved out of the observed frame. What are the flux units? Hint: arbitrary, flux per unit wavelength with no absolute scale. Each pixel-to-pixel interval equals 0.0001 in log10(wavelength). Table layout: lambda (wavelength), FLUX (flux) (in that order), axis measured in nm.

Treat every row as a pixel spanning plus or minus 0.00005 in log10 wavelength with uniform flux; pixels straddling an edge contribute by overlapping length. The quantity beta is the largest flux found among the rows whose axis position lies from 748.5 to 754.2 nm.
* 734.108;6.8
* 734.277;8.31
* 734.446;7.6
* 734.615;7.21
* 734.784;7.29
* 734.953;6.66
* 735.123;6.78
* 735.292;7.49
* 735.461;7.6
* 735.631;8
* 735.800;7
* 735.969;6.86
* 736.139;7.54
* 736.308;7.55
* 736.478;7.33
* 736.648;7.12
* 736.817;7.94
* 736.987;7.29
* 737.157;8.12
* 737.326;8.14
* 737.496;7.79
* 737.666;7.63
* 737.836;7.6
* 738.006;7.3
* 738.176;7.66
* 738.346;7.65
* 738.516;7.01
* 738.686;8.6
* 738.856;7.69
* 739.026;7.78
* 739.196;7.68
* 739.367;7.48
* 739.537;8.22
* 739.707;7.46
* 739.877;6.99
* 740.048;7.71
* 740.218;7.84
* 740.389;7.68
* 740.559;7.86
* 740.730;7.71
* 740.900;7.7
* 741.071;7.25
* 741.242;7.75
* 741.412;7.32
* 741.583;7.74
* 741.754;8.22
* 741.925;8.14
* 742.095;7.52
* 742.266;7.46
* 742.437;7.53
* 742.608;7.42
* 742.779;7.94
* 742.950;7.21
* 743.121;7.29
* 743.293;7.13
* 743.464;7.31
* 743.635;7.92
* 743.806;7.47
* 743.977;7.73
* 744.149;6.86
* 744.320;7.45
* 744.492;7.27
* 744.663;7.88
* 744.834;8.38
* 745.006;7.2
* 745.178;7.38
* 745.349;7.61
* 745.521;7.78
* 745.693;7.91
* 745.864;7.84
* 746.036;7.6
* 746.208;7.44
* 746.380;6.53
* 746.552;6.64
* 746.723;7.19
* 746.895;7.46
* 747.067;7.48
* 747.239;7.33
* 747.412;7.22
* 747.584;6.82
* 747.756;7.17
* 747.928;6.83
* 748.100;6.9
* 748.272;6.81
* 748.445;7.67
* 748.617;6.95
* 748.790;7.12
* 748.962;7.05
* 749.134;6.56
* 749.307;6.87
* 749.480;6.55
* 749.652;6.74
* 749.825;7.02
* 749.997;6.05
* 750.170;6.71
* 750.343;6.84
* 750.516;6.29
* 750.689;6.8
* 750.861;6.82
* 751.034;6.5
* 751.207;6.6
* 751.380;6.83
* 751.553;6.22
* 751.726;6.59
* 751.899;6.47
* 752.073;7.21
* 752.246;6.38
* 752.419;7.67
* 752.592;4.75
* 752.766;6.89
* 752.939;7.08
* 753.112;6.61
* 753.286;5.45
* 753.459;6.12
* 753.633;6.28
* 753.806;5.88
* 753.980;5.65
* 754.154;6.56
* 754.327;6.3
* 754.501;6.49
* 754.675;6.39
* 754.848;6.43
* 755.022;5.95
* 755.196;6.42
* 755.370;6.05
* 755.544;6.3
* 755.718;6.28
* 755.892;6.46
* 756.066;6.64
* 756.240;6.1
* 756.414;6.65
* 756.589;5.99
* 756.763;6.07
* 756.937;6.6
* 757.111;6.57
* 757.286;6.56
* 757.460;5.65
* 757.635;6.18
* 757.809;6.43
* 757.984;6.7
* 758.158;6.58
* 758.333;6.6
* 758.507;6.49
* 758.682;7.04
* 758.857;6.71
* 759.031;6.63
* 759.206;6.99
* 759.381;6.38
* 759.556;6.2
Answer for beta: 7.67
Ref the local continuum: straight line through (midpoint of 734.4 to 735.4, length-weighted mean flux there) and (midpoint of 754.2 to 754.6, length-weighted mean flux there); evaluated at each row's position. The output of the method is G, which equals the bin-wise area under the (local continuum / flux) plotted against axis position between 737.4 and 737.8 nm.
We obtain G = 0.37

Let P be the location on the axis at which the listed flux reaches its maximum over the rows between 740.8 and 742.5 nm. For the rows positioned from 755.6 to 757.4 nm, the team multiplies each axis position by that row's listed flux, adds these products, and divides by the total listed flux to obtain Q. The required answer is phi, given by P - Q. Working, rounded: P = 741.754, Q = 756.50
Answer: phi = -14.75 nm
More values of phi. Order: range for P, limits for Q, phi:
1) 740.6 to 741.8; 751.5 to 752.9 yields -10.40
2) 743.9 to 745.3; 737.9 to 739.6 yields 6.05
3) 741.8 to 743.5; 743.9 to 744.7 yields -2.40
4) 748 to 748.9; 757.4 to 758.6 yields -9.55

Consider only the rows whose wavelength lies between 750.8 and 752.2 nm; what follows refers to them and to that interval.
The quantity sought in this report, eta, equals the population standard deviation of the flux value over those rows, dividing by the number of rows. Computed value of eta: 0.279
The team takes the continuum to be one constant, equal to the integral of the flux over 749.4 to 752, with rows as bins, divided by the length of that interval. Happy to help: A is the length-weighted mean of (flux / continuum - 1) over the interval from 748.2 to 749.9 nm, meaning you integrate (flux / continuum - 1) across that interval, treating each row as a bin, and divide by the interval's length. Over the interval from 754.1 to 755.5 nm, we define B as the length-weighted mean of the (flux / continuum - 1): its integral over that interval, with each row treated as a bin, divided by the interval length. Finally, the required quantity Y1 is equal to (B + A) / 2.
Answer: 0.003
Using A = 0.050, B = -0.044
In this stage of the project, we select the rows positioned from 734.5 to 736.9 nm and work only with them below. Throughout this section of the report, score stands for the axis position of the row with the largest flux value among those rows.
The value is 735.631 nm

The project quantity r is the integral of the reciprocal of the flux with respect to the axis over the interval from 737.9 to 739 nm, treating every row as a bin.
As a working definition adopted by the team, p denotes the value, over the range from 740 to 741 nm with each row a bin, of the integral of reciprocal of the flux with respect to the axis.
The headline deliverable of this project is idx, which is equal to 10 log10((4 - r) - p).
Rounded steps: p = 0.129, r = 0.144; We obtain 5.713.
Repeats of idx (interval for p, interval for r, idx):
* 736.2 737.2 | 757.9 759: 5.685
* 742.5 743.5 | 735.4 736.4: 5.716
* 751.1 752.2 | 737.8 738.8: 5.685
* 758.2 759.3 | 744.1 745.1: 5.686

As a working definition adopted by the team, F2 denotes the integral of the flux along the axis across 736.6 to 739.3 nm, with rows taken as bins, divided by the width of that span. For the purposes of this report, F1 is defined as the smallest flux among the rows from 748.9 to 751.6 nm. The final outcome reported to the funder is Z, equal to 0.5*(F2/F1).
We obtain 0.636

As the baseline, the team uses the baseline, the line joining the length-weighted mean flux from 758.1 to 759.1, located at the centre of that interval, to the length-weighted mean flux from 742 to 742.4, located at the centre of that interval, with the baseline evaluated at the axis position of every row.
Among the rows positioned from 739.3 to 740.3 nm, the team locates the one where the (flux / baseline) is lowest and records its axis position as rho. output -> 739.877 nm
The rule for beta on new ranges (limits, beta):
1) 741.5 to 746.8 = 8.38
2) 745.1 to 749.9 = 7.91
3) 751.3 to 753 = 7.67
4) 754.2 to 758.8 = 7.04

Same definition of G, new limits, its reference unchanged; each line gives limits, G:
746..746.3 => 0.27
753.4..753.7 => 0.31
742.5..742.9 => 0.36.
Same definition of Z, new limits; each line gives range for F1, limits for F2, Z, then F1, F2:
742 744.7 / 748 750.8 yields 0.496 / 6.86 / 6.8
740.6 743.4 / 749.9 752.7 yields 0.459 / 7.13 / 6.5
